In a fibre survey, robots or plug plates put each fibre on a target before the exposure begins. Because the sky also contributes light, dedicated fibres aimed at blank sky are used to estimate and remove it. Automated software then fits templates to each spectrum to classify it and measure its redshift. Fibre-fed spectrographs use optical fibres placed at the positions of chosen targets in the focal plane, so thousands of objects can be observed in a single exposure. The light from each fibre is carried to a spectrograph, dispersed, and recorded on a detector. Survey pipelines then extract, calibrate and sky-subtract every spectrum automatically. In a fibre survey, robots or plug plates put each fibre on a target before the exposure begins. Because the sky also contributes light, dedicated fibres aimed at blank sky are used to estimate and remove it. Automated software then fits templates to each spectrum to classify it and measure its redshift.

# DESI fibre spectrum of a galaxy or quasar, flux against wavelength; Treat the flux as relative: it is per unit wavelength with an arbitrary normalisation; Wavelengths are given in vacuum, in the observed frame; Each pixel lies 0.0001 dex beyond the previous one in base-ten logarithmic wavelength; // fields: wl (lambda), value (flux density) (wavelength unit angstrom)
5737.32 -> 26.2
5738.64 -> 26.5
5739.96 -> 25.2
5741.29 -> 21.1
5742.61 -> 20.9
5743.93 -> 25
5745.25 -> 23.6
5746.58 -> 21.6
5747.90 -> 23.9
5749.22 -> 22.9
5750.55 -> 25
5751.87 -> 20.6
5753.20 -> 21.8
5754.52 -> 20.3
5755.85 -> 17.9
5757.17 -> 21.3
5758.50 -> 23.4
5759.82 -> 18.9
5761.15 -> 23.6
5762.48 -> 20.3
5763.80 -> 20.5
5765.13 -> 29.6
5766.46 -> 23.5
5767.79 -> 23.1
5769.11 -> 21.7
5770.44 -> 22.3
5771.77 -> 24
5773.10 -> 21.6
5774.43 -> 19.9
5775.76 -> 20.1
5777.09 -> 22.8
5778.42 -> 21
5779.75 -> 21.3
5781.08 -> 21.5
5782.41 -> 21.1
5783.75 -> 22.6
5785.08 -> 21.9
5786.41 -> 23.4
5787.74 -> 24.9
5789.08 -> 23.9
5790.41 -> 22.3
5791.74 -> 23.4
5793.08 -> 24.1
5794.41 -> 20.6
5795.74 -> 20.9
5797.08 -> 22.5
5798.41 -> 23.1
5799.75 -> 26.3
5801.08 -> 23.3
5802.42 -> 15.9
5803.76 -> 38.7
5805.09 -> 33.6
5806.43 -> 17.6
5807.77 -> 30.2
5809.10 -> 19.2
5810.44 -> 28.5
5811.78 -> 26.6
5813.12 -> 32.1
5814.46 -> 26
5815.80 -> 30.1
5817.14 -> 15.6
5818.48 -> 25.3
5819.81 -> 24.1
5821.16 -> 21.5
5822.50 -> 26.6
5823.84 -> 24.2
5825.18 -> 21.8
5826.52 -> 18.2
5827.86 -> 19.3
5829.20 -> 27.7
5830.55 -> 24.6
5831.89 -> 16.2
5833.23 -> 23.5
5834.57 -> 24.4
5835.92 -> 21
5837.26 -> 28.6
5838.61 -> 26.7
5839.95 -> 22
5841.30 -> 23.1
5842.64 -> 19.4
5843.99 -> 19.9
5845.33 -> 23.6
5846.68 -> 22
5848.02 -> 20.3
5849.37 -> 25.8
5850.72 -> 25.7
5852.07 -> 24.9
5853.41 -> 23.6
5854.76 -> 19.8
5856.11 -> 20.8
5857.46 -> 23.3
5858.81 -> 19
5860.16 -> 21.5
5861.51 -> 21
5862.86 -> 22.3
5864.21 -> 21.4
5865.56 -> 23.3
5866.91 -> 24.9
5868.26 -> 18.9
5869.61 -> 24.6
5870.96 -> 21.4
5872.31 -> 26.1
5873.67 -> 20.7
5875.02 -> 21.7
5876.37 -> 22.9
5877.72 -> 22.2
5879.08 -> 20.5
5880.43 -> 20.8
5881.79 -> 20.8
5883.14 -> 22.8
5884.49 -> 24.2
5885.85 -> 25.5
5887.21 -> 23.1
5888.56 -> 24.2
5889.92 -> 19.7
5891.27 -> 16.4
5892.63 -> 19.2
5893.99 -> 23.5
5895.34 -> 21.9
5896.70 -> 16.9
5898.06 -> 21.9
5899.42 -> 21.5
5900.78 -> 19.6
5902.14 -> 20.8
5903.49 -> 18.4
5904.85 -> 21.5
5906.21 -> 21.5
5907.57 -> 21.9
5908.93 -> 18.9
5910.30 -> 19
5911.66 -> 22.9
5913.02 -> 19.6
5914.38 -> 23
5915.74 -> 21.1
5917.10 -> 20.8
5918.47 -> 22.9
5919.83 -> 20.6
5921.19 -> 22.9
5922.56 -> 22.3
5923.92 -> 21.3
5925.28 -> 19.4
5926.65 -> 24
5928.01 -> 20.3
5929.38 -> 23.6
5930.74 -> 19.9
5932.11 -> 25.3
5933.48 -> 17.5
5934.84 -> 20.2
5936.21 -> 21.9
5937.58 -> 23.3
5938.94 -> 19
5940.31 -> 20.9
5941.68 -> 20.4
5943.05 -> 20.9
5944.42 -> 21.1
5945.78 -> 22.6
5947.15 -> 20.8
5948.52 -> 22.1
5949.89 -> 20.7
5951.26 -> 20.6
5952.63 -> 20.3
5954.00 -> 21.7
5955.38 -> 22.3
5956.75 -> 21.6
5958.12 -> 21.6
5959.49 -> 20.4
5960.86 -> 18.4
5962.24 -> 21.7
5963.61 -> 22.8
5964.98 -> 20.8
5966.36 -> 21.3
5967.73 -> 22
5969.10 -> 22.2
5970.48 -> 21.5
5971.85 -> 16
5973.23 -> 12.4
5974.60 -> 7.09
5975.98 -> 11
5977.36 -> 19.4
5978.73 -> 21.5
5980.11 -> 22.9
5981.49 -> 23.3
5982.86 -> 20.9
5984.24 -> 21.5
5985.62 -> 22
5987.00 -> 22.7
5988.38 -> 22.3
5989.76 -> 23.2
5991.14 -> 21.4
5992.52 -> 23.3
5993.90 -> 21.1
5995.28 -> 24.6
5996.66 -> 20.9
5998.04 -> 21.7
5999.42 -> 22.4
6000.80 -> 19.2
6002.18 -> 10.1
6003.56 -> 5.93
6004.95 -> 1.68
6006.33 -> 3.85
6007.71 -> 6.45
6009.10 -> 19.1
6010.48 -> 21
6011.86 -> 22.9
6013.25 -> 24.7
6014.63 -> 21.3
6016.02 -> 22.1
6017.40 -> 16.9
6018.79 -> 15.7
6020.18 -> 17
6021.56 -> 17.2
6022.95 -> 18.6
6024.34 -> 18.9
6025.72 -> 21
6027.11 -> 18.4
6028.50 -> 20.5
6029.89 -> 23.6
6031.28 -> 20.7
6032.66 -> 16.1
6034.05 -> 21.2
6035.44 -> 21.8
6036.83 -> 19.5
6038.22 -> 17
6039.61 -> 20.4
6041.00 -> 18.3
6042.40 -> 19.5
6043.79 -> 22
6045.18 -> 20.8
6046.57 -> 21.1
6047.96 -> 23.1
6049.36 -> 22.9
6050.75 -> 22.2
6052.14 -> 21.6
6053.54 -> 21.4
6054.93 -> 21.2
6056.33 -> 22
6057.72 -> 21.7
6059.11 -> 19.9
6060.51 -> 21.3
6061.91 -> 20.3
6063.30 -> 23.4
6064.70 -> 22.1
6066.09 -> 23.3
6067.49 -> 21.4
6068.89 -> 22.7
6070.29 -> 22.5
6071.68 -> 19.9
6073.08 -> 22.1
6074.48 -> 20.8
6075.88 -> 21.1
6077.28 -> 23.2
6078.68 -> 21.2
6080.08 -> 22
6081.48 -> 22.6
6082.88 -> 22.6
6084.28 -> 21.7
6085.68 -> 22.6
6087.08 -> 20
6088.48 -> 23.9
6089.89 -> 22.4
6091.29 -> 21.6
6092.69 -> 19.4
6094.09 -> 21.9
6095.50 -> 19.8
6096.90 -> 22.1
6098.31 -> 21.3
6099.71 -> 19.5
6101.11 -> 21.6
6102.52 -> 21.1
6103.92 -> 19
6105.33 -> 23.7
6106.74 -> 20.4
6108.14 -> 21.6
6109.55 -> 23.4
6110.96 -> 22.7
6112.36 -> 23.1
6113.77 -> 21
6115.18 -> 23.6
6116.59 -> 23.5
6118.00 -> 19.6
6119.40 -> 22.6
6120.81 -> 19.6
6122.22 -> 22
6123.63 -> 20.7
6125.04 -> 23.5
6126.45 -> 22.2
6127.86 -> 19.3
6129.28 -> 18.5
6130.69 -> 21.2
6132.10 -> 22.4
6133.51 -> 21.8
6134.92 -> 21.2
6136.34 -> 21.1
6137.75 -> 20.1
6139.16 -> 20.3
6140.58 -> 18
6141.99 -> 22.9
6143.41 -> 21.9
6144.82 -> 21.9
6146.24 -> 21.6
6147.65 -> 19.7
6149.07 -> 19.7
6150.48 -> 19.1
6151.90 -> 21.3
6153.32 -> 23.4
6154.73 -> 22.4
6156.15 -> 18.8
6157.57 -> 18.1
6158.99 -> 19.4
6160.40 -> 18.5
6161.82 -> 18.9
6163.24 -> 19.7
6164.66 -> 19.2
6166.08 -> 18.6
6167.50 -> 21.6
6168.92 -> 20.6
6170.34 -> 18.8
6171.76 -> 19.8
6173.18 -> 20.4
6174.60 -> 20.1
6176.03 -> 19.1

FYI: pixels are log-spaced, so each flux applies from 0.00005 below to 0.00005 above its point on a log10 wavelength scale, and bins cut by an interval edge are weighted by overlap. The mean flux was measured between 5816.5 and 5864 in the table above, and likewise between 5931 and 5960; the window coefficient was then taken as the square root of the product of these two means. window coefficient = 21.8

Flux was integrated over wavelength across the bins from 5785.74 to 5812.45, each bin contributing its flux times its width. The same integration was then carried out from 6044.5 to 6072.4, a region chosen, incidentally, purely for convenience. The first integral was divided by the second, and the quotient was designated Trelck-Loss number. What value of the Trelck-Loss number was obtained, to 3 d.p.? 1.077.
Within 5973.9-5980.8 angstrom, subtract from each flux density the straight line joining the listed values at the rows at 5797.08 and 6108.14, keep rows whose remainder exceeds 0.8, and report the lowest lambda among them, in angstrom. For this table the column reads 5980.11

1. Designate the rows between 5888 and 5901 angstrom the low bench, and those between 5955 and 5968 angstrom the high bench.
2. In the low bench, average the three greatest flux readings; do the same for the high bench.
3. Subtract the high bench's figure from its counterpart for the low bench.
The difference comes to 0.83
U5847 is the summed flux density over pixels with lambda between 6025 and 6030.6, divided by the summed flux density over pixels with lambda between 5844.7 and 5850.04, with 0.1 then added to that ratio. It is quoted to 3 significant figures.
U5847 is 1.01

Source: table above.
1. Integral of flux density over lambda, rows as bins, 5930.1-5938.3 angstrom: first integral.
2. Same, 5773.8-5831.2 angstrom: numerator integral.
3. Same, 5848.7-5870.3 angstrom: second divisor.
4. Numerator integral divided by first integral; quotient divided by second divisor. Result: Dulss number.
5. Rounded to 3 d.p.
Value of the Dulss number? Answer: 0.016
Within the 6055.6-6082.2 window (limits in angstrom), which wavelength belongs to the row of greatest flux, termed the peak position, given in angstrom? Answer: 6063.30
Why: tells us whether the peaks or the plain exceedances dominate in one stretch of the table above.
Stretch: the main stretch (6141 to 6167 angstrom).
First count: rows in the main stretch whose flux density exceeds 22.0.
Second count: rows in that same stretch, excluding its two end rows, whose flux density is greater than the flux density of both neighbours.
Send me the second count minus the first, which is 0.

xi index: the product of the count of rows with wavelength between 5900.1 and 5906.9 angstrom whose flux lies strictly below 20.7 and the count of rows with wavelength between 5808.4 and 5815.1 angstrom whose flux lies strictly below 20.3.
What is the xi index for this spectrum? 2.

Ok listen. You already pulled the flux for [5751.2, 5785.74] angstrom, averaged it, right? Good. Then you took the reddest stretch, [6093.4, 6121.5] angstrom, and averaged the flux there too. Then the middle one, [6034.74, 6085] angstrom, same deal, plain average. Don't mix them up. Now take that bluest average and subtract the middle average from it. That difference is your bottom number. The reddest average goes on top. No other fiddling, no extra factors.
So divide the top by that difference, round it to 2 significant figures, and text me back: 56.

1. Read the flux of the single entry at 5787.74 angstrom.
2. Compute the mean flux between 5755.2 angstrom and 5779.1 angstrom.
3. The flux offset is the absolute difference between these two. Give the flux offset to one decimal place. 2.9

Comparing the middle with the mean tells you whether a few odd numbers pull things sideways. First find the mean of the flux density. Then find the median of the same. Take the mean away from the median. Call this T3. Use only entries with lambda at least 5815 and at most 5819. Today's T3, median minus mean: 1.6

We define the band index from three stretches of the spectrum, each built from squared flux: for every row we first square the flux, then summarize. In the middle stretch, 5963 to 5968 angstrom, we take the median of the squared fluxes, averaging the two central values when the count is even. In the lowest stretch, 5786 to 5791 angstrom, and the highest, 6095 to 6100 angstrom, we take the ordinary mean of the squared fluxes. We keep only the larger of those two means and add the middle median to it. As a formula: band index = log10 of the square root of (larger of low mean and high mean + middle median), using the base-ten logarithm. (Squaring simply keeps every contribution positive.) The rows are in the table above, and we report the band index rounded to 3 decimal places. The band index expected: 1.506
